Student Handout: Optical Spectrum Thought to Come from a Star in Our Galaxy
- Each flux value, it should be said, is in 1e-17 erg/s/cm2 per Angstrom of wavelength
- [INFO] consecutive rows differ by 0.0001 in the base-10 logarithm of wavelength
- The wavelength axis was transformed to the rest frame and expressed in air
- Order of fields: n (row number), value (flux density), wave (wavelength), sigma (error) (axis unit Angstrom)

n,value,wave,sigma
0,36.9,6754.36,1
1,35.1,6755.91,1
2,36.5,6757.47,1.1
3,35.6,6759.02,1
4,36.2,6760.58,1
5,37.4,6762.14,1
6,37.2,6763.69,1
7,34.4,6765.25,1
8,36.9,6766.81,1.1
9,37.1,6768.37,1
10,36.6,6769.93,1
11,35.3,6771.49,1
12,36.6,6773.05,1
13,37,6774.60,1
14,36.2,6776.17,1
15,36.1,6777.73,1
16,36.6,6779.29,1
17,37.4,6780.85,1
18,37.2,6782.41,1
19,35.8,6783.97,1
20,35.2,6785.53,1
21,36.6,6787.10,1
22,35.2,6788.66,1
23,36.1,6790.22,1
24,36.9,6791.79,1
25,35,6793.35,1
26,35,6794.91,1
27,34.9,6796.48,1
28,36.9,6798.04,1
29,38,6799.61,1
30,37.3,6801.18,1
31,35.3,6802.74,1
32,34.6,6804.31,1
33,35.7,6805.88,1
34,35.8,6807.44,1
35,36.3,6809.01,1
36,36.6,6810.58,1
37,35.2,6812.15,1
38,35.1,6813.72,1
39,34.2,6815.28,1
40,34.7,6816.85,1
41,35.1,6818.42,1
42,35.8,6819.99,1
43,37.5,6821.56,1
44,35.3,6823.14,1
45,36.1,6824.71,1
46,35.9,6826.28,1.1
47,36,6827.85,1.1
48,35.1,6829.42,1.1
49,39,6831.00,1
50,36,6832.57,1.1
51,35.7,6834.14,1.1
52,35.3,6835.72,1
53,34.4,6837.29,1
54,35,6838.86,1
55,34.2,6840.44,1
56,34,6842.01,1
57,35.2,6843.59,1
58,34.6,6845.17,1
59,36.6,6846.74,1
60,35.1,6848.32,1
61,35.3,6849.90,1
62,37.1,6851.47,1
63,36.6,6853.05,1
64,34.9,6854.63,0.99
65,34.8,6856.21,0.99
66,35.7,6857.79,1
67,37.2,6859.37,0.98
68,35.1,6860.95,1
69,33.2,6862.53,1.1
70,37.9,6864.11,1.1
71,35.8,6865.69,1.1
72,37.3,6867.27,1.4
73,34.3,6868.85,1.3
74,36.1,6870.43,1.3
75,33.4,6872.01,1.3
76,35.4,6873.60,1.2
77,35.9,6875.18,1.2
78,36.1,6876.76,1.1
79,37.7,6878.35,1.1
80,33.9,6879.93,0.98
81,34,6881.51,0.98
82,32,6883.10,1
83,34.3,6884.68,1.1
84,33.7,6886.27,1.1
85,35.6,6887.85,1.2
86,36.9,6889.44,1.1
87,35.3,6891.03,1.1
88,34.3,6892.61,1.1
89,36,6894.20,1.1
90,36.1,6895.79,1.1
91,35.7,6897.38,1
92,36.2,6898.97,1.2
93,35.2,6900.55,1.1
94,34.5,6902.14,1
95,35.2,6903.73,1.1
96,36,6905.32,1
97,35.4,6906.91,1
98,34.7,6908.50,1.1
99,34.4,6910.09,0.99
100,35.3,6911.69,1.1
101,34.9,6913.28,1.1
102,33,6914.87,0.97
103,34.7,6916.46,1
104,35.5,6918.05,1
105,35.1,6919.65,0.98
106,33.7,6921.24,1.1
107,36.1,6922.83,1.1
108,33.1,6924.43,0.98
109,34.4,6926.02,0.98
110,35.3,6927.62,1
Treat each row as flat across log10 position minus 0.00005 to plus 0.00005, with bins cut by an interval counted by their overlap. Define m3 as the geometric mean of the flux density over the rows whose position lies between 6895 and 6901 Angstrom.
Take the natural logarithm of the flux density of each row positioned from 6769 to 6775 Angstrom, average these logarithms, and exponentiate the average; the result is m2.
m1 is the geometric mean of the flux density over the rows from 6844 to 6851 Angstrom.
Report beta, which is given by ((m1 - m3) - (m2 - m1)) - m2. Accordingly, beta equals -38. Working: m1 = 35.4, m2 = 36.4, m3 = 35.8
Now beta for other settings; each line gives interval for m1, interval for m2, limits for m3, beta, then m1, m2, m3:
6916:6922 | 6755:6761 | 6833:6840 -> -37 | 34.7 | 35.8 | 35.1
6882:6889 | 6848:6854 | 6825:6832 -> -41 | 33.9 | 36.0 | 36.5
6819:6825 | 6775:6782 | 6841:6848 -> -36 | 36.2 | 36.6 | 35.1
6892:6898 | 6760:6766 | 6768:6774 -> -38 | 35.5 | 36.3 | 36.4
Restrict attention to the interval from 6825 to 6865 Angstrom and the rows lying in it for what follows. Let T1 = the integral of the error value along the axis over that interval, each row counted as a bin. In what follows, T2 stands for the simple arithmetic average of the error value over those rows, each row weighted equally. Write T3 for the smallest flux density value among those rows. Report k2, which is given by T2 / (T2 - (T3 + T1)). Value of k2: -0.014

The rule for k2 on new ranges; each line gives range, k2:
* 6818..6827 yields -0.024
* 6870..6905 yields -0.016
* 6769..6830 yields -0.011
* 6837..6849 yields -0.022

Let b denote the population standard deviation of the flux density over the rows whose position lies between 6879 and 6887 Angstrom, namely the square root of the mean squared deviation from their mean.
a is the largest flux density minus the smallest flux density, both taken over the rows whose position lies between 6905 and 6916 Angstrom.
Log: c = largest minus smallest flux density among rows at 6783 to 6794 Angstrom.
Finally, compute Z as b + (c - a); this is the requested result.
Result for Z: -0.3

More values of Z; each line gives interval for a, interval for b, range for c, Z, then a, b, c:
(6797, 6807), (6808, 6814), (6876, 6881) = 1.1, 3.4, 0.7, 3.8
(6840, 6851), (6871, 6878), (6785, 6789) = -0.1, 2.6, 1.1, 1.4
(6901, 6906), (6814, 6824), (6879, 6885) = 1.8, 1.5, 1.0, 2.3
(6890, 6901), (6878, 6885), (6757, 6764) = 1.7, 1.9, 1.8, 1.8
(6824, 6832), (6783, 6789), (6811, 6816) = -2.3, 3.9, 0.6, 1.0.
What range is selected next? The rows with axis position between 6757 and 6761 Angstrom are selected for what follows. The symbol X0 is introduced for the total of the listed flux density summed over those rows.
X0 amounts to 108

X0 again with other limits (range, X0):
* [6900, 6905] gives 105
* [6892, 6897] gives 106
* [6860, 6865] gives 106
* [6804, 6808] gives 106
